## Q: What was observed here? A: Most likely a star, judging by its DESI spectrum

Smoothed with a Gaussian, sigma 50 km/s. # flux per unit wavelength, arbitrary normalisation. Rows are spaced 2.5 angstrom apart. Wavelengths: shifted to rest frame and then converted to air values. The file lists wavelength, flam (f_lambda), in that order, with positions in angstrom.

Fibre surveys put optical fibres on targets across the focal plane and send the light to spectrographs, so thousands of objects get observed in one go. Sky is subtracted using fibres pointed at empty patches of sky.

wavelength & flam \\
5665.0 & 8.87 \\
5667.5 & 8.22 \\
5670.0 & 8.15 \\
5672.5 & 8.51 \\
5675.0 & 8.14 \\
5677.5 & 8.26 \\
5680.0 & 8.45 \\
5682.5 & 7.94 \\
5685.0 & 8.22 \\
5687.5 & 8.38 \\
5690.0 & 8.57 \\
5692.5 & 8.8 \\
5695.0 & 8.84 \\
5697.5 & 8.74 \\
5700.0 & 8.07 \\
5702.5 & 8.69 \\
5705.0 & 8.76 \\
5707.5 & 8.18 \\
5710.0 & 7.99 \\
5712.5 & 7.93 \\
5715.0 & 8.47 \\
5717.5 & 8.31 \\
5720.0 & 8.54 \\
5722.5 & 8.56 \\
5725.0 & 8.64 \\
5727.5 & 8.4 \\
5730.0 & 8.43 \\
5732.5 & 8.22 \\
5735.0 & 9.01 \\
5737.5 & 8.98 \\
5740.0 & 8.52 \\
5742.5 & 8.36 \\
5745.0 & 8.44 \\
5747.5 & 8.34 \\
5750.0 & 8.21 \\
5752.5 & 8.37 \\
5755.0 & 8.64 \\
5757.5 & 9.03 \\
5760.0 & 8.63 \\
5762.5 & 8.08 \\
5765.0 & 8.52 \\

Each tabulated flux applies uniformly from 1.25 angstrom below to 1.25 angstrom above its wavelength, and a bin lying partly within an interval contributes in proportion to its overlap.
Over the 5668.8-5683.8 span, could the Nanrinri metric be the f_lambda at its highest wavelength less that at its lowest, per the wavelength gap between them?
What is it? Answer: -0.017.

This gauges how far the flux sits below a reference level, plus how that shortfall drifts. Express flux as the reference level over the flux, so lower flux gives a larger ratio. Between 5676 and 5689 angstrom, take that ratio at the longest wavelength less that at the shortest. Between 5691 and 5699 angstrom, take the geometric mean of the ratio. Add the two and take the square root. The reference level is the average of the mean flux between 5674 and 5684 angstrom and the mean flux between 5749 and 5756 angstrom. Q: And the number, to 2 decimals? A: 0.96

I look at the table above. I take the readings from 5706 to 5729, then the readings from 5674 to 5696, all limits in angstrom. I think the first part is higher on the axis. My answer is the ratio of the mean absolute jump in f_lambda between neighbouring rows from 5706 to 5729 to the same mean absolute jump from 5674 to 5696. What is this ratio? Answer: 0.88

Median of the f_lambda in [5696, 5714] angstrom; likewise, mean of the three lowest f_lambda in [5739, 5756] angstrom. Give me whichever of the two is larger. 8.30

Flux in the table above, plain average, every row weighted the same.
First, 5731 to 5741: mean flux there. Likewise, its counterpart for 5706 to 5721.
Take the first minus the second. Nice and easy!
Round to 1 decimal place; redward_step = 0.4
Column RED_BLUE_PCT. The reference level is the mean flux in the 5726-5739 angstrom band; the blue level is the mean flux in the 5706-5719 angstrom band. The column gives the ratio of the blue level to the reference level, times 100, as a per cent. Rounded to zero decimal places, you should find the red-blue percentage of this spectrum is 95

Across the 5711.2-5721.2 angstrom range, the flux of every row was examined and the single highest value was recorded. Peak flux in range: 8.54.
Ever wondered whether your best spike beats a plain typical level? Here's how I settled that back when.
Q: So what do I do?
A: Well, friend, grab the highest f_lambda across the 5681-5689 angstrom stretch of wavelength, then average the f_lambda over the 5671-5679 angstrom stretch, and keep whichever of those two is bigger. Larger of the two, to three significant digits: 8.38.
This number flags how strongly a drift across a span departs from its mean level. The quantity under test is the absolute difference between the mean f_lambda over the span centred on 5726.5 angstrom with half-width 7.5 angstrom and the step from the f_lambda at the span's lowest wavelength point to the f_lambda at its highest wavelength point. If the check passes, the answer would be 8.8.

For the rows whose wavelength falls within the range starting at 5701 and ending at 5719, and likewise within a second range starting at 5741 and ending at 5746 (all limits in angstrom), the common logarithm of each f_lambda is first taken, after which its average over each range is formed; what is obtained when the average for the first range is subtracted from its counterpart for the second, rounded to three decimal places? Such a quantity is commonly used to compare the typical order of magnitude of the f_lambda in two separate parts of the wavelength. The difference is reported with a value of 0.004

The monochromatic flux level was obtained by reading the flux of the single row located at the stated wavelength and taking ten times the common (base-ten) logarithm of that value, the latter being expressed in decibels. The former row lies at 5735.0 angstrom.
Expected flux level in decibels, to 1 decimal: 9.5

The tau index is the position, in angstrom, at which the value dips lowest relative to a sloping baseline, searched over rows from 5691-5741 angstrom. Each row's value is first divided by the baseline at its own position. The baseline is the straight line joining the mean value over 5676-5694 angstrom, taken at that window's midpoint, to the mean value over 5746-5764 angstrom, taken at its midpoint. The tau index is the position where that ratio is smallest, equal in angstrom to 5712.5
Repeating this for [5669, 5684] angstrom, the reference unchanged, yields 5682.5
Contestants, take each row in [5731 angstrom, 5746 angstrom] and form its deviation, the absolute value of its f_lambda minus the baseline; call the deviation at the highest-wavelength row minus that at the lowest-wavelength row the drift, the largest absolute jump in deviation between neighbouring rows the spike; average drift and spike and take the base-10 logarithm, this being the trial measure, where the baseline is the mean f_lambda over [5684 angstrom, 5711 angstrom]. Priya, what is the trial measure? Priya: -0.921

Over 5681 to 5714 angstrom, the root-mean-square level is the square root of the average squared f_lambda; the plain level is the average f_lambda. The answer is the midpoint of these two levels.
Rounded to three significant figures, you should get 8.40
